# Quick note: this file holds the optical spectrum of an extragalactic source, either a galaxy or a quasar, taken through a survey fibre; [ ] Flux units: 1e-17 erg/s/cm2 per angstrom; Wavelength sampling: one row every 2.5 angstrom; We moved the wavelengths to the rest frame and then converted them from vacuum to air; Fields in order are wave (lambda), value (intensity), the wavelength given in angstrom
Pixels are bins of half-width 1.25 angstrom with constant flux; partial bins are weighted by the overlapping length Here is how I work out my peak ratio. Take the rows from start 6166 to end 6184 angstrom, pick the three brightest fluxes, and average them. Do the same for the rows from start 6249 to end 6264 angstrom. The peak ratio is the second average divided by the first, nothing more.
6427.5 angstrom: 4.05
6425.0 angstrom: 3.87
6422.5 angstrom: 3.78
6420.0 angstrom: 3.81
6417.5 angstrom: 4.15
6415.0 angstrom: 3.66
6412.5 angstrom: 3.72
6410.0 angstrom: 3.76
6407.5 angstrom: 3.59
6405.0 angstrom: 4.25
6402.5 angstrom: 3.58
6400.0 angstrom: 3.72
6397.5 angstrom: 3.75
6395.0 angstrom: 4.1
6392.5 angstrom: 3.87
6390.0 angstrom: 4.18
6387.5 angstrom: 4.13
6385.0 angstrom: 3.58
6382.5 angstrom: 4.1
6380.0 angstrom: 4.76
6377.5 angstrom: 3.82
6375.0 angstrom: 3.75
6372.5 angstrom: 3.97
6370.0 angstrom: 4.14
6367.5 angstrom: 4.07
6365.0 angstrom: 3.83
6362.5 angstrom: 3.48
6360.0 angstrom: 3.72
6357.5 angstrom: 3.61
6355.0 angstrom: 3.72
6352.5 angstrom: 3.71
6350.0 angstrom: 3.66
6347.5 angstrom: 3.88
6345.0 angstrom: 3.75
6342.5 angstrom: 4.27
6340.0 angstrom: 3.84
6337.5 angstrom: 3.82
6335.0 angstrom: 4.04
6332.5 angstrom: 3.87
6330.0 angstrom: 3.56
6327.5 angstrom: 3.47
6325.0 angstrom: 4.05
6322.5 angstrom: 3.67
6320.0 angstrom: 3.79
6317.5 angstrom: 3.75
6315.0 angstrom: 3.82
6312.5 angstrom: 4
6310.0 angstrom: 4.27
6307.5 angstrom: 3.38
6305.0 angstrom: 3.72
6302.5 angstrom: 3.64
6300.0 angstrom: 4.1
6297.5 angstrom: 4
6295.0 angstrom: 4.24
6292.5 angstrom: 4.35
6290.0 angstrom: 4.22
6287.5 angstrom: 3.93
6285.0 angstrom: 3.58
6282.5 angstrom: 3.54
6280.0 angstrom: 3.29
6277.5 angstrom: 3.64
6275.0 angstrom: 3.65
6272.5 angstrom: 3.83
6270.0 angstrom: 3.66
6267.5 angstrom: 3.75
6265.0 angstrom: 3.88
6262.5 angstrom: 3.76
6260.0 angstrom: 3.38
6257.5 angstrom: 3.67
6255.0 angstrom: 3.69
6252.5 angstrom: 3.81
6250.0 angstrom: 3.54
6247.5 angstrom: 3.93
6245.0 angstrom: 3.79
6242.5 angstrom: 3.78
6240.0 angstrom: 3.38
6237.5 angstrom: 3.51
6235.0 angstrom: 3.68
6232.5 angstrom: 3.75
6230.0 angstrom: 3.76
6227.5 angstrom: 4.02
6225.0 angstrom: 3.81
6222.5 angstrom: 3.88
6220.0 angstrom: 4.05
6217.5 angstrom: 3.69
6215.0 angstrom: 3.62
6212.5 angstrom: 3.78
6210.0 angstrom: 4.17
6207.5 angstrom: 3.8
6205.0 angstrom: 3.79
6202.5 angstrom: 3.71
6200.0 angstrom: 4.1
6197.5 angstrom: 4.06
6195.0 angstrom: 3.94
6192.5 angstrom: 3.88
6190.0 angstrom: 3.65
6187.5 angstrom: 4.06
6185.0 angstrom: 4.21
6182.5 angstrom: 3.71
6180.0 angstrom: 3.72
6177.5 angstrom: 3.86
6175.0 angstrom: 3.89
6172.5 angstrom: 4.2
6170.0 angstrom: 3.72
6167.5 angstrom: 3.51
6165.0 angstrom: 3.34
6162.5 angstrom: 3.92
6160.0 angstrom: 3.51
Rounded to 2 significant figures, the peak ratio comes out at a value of 0.94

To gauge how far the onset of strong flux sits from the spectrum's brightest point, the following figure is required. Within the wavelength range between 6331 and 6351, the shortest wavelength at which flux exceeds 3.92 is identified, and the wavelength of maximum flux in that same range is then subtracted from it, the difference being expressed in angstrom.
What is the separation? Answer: -7.5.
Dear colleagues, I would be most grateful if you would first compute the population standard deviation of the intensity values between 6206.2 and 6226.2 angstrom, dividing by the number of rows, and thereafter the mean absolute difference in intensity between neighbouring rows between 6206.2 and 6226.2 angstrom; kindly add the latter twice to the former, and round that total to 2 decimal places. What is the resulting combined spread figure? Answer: 0.62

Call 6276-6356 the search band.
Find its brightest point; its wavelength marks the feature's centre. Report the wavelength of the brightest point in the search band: 6292.5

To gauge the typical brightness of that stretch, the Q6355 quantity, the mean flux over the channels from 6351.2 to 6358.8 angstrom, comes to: 3.68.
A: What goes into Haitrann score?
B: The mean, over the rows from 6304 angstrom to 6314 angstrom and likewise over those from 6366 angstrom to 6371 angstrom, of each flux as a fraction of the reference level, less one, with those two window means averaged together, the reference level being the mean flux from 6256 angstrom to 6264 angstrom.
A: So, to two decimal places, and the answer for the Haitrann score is 0.10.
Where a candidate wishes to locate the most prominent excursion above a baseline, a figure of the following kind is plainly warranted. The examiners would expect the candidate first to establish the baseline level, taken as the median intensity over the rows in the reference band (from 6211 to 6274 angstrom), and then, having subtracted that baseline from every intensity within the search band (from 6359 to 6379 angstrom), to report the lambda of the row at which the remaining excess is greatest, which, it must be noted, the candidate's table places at 6370.0 angstrom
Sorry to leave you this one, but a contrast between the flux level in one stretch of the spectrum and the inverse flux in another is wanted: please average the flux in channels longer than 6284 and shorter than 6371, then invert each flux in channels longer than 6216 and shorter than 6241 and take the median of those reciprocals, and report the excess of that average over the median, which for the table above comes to 3.59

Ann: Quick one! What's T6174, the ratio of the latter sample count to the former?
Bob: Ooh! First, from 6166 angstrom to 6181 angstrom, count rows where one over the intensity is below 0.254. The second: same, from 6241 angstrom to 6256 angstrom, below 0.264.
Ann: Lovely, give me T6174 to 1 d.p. 3.0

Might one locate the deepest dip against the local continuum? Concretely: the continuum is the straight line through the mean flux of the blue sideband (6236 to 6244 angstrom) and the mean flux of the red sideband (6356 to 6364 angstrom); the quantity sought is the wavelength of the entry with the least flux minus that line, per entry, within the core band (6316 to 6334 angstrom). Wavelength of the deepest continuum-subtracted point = 6327.5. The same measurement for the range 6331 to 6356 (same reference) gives 6350.0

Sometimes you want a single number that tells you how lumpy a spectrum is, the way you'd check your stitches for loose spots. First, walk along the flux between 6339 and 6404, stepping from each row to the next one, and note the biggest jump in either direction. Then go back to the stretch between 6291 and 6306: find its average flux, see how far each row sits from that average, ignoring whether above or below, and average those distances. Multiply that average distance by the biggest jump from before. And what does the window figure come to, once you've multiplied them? 0.21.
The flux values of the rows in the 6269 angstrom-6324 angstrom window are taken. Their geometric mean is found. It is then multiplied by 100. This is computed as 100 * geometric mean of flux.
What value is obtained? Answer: 381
